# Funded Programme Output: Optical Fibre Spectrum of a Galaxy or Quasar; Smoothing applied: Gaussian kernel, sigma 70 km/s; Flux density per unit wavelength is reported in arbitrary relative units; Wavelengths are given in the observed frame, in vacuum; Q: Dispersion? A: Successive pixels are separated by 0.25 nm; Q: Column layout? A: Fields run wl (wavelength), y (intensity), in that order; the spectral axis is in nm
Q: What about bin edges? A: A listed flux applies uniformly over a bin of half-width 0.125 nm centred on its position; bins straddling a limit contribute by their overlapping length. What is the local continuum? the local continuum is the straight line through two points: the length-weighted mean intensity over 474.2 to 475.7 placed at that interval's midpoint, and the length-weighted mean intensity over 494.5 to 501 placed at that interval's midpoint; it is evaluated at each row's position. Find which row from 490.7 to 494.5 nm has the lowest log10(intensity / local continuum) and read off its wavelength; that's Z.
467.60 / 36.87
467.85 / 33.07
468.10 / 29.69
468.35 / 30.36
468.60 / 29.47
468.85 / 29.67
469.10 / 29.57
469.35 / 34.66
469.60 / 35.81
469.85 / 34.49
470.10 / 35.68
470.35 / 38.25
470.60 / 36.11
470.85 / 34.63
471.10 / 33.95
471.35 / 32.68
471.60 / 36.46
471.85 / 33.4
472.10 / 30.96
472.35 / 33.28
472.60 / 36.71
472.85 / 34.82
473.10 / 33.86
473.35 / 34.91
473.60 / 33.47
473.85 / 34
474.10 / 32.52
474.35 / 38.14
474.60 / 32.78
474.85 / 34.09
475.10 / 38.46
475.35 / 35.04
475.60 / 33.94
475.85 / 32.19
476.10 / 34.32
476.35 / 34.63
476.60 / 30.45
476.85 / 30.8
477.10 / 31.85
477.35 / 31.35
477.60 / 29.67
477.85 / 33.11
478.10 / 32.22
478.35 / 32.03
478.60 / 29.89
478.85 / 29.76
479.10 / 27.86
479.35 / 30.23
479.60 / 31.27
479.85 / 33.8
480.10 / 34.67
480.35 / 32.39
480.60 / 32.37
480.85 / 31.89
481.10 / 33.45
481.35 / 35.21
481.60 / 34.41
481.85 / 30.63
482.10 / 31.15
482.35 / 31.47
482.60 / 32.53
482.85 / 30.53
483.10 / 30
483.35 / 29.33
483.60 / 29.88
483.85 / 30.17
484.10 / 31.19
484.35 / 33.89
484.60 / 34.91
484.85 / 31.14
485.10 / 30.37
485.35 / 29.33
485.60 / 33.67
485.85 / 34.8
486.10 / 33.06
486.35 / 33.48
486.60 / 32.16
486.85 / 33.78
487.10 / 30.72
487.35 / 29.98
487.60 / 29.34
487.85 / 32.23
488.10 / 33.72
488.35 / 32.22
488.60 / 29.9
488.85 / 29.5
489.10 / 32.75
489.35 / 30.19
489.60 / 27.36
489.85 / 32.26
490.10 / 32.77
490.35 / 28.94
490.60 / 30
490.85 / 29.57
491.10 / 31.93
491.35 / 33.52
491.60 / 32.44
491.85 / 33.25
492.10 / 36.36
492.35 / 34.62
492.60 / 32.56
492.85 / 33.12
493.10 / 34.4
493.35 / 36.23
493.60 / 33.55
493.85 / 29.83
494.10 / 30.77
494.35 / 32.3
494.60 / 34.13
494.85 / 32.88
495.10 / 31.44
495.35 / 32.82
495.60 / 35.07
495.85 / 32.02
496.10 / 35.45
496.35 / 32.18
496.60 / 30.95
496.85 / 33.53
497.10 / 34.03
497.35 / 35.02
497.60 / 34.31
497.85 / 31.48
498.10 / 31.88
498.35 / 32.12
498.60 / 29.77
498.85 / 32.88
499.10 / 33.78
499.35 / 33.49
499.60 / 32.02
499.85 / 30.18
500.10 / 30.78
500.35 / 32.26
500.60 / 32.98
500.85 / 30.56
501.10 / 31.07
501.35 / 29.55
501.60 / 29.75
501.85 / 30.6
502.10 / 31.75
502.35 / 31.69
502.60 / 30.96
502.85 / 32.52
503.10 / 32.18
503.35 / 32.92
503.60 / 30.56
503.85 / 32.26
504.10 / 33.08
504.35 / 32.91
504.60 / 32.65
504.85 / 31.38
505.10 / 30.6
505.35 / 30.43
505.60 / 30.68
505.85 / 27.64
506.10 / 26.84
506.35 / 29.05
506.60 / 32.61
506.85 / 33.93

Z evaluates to 490.85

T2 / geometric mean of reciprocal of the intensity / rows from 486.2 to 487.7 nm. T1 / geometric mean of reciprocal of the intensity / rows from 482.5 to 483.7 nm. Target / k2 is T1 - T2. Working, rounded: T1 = 0.0329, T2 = 0.0317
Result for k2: 0.0011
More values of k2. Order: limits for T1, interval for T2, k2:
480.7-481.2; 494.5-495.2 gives 0.0001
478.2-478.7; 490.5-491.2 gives -0.0005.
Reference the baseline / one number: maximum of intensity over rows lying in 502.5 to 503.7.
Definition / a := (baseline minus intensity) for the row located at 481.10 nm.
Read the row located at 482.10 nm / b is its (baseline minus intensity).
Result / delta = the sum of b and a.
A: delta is 1.2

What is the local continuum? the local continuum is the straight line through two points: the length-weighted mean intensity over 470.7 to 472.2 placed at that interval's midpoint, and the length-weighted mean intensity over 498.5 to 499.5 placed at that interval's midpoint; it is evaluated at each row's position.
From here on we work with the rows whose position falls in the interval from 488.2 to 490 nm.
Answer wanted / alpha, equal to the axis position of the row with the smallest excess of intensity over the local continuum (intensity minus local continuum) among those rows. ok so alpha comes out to 489.60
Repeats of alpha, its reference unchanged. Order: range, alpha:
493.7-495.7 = 493.85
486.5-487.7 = 487.60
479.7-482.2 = 481.85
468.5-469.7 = 468.60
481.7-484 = 483.35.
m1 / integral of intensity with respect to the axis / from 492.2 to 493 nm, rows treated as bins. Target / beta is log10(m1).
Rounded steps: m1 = 27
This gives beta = 1.43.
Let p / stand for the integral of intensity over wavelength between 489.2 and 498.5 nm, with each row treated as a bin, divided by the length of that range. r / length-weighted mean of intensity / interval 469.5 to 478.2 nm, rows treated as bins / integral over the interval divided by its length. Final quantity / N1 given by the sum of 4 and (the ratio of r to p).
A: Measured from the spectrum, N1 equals 5.04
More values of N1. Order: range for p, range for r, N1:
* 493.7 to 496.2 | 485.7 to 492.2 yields 4.97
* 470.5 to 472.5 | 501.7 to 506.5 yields 4.92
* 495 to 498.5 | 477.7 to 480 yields 4.94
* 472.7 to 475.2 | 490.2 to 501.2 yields 4.94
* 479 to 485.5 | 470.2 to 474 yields 5.09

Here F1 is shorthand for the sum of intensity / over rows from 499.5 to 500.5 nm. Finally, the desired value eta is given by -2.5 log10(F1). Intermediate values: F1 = 125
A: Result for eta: -5.24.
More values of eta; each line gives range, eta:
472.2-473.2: -5.35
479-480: -5.23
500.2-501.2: -5.26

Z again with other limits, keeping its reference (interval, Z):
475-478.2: 477.60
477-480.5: 479.10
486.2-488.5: 487.60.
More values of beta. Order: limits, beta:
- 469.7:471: 1.67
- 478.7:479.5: 1.37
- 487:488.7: 1.72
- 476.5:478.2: 1.73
